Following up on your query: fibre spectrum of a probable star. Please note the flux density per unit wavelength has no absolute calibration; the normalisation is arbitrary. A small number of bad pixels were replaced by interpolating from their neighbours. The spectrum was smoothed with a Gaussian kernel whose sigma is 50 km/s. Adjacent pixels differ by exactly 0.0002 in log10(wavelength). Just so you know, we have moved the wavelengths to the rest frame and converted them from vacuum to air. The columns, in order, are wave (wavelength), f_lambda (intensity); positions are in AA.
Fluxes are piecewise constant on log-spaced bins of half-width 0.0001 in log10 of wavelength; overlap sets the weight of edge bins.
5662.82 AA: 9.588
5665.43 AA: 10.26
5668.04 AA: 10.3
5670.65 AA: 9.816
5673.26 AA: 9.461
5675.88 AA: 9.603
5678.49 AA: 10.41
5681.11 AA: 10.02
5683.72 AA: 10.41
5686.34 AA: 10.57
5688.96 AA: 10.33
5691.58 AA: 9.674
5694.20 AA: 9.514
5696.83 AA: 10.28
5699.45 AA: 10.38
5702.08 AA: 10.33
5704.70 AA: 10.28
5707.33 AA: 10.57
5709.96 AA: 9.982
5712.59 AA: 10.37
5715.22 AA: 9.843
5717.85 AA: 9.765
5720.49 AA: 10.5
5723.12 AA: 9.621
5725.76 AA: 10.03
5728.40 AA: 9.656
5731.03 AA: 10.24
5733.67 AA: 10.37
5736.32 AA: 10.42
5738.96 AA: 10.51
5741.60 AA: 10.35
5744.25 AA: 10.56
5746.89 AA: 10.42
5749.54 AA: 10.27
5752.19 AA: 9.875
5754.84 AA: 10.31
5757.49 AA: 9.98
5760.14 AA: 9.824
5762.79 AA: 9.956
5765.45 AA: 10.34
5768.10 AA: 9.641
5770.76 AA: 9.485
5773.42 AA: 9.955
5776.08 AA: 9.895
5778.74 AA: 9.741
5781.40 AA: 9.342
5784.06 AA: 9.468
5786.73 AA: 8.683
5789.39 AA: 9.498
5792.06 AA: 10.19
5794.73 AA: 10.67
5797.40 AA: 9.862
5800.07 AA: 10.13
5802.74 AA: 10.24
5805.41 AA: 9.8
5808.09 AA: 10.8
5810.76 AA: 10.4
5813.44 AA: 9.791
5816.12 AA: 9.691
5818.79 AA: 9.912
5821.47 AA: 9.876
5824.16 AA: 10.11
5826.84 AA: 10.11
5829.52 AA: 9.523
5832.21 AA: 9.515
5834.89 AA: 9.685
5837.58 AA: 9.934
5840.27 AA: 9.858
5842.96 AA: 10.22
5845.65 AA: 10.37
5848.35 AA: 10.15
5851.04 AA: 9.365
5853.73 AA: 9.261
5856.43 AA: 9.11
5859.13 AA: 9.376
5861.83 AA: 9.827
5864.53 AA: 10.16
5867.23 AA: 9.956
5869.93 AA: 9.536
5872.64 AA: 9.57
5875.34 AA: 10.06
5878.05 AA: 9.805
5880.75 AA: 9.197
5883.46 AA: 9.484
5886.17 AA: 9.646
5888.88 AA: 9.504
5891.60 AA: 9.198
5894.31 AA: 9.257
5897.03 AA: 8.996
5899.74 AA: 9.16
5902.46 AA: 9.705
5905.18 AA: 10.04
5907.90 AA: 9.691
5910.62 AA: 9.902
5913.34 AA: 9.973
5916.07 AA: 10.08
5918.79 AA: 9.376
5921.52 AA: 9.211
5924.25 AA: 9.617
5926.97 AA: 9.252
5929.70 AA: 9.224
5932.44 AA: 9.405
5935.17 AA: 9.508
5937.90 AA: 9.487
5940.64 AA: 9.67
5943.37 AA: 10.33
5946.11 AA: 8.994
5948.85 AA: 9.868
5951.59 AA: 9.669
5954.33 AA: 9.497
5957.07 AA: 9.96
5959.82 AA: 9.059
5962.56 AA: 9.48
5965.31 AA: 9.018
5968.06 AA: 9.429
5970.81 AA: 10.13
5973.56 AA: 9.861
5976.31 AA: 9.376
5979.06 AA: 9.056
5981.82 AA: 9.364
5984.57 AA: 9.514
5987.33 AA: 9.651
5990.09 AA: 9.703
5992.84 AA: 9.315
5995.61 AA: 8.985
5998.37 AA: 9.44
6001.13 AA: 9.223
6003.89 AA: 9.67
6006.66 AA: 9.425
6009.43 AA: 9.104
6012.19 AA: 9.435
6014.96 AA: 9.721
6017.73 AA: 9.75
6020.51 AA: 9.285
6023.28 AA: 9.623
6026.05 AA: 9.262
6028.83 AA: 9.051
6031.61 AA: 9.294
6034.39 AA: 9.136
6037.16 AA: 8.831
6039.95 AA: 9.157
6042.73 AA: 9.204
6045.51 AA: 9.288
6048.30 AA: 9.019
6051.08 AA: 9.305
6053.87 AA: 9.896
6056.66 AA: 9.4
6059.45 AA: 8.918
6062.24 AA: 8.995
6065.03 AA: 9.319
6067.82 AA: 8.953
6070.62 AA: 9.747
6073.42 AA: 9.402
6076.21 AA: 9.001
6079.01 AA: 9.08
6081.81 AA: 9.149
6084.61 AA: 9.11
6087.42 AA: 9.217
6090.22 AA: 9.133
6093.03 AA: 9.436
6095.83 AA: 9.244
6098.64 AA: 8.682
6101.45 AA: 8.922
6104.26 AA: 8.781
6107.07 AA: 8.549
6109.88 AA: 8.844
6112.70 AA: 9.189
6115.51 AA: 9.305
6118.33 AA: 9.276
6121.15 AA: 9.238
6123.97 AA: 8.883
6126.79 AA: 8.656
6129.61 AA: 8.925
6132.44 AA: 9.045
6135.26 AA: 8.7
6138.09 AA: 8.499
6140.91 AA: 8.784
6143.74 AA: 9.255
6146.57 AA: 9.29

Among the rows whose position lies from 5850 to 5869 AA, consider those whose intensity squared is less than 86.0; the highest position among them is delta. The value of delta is 5856.43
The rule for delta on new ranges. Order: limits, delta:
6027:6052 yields 6048.30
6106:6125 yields 6123.97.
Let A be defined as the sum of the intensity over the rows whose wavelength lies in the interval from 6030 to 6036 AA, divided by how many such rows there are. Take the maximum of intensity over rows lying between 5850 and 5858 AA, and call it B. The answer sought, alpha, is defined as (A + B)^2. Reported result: 345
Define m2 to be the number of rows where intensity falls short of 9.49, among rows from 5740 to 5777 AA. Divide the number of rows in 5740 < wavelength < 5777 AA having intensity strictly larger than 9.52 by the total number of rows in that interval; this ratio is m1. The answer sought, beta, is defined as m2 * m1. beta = 0.9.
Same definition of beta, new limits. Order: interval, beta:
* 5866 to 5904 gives 3.0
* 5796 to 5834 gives 0.0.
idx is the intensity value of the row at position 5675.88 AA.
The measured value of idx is 9.603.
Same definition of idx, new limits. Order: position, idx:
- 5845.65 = 10.37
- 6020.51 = 9.285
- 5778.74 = 9.741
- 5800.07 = 10.13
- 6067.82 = 8.953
